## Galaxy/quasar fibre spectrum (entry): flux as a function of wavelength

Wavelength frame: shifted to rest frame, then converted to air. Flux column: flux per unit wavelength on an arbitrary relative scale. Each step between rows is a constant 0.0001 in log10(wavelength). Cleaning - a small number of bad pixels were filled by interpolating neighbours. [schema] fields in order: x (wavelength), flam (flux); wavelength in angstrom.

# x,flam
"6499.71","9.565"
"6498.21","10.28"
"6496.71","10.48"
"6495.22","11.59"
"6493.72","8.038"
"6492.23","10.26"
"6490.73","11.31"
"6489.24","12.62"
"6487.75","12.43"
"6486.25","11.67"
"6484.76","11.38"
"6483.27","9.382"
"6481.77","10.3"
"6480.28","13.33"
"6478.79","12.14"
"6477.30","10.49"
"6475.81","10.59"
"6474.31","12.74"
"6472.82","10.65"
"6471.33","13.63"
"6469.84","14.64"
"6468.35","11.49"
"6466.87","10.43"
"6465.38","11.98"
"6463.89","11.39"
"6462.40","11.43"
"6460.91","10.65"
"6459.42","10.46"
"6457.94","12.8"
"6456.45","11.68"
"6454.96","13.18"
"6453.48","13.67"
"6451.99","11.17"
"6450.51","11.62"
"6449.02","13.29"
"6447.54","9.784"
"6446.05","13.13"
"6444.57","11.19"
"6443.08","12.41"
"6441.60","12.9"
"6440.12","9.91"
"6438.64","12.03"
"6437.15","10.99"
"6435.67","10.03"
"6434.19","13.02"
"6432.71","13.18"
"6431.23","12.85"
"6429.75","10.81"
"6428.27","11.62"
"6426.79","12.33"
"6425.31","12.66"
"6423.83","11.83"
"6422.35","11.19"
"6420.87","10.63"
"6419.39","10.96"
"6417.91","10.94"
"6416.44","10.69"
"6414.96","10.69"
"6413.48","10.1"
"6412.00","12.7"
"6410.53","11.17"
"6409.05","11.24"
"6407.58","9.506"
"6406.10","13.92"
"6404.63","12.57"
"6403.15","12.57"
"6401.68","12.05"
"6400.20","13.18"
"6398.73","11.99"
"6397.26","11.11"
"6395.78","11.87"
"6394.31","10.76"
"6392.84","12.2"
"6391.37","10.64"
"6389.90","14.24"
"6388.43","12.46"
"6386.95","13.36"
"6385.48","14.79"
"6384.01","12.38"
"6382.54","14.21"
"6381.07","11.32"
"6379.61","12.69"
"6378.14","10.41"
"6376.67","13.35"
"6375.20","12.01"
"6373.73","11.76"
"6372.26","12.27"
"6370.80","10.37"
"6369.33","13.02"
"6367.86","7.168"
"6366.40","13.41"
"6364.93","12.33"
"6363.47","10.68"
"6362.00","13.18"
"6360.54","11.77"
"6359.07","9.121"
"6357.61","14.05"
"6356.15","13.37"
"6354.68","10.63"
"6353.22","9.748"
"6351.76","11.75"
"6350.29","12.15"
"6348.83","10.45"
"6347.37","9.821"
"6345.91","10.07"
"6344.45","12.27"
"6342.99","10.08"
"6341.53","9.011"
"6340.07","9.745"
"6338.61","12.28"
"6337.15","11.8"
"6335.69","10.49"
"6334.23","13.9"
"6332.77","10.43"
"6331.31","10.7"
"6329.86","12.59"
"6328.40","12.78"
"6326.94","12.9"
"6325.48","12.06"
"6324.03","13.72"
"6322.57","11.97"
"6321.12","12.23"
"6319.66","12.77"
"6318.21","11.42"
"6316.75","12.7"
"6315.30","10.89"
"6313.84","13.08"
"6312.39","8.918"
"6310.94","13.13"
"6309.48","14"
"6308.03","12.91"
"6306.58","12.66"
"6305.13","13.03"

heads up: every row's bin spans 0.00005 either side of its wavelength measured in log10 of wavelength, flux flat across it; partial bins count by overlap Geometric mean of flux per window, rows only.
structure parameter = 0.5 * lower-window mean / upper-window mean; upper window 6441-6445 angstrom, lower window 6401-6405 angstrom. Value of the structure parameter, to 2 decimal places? 0.51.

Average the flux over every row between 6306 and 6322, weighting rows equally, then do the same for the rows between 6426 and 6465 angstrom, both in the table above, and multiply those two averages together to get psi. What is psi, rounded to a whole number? 145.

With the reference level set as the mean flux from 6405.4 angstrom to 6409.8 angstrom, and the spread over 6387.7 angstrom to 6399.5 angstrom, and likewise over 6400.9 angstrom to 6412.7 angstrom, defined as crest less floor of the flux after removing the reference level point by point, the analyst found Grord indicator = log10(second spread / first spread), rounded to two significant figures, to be 0.089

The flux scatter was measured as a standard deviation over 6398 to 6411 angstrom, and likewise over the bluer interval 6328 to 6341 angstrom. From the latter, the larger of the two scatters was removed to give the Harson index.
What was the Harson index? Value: 0.00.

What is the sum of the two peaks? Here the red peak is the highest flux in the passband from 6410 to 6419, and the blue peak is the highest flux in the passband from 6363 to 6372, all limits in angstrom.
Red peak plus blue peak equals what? 26.1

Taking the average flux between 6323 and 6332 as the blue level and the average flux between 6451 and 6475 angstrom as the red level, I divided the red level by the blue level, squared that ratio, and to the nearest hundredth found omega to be 0.93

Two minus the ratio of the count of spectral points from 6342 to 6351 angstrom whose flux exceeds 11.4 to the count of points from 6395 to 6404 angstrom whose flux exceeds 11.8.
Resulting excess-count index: 1.60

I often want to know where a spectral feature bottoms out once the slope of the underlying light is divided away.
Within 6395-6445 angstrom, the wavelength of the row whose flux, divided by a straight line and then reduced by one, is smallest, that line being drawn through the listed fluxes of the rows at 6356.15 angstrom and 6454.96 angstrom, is 6407.58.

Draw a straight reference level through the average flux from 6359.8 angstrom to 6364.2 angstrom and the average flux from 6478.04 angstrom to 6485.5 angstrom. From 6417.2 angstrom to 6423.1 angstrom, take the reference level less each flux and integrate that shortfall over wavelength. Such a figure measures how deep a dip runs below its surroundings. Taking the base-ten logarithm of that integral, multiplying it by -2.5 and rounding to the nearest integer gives -1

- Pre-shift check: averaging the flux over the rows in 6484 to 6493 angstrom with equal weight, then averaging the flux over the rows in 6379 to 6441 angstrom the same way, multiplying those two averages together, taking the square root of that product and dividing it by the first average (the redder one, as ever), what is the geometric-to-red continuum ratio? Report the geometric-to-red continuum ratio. 1.01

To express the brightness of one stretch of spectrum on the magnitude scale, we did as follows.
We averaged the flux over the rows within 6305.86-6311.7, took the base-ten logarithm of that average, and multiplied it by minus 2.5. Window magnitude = -2.80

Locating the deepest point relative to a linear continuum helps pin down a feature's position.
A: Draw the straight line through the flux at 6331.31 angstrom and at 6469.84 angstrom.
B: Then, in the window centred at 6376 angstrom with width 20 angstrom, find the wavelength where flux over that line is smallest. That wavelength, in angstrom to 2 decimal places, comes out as 6367.86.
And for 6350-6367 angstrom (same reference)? 6359.07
